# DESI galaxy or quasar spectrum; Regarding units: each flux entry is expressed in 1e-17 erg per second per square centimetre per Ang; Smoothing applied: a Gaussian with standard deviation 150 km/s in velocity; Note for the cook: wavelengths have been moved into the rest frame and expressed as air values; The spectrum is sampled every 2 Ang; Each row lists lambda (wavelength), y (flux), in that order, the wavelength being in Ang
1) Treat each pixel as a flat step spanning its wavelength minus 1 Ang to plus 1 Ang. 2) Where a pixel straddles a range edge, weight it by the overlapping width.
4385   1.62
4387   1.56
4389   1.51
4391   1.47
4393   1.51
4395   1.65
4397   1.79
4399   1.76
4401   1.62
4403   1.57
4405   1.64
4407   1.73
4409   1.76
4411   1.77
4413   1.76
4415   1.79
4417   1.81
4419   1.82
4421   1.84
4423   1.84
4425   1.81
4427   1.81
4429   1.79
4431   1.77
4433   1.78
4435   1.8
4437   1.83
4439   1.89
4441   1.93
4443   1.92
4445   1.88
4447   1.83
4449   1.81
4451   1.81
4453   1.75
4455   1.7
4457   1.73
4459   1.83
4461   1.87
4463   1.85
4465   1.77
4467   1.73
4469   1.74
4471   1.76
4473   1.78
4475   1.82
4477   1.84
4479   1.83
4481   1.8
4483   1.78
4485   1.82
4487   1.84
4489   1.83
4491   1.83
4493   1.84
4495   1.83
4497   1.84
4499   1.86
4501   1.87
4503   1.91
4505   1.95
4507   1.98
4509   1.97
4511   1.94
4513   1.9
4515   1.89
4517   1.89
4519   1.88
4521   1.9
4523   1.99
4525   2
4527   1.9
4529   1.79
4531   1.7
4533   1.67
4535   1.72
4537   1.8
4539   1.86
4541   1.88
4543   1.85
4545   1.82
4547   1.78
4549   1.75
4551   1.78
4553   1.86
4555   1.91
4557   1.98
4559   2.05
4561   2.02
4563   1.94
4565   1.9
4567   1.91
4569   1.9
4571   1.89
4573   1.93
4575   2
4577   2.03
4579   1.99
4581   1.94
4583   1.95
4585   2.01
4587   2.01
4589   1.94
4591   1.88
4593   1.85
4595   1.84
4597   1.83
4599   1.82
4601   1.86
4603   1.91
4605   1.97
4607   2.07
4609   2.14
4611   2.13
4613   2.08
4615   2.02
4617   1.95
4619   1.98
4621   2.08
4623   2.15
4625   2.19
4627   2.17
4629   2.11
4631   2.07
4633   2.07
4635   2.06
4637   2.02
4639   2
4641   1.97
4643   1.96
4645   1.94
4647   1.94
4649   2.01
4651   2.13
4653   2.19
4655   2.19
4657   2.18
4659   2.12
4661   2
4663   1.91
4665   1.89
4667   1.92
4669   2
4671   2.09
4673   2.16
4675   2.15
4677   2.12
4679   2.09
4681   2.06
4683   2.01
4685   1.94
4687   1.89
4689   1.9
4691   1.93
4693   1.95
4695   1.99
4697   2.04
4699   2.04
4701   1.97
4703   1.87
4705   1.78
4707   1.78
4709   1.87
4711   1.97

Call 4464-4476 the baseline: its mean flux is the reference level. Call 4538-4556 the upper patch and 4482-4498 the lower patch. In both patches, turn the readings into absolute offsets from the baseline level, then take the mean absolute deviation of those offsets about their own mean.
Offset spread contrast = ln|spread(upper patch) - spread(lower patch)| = -3.6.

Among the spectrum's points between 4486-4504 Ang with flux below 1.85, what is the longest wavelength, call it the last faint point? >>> 4497 Ang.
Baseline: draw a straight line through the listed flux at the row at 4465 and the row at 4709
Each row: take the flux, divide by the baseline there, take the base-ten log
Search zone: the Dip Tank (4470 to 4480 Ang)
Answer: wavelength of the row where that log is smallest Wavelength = 4471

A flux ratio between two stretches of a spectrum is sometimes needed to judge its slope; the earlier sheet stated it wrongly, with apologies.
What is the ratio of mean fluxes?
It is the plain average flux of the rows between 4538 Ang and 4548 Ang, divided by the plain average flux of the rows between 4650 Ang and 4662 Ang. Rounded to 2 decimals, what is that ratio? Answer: 0.86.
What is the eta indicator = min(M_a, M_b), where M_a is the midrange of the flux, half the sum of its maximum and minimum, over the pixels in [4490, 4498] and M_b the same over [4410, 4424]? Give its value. 1.80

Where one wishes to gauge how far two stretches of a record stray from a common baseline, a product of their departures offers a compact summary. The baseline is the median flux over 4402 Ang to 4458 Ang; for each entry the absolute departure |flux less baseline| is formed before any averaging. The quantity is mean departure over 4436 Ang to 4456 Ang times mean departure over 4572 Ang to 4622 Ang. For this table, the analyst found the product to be 0.010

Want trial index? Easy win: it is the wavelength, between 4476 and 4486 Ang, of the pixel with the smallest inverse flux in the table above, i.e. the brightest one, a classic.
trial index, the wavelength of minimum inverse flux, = 4477 Ang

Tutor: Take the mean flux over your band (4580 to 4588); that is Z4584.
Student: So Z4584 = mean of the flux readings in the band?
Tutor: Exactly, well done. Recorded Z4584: 1.98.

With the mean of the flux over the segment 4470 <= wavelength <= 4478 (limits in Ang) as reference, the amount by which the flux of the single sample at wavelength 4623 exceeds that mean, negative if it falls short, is 0.35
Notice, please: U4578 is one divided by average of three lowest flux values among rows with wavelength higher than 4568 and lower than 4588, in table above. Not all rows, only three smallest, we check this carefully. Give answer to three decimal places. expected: 0.524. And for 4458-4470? 0.573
